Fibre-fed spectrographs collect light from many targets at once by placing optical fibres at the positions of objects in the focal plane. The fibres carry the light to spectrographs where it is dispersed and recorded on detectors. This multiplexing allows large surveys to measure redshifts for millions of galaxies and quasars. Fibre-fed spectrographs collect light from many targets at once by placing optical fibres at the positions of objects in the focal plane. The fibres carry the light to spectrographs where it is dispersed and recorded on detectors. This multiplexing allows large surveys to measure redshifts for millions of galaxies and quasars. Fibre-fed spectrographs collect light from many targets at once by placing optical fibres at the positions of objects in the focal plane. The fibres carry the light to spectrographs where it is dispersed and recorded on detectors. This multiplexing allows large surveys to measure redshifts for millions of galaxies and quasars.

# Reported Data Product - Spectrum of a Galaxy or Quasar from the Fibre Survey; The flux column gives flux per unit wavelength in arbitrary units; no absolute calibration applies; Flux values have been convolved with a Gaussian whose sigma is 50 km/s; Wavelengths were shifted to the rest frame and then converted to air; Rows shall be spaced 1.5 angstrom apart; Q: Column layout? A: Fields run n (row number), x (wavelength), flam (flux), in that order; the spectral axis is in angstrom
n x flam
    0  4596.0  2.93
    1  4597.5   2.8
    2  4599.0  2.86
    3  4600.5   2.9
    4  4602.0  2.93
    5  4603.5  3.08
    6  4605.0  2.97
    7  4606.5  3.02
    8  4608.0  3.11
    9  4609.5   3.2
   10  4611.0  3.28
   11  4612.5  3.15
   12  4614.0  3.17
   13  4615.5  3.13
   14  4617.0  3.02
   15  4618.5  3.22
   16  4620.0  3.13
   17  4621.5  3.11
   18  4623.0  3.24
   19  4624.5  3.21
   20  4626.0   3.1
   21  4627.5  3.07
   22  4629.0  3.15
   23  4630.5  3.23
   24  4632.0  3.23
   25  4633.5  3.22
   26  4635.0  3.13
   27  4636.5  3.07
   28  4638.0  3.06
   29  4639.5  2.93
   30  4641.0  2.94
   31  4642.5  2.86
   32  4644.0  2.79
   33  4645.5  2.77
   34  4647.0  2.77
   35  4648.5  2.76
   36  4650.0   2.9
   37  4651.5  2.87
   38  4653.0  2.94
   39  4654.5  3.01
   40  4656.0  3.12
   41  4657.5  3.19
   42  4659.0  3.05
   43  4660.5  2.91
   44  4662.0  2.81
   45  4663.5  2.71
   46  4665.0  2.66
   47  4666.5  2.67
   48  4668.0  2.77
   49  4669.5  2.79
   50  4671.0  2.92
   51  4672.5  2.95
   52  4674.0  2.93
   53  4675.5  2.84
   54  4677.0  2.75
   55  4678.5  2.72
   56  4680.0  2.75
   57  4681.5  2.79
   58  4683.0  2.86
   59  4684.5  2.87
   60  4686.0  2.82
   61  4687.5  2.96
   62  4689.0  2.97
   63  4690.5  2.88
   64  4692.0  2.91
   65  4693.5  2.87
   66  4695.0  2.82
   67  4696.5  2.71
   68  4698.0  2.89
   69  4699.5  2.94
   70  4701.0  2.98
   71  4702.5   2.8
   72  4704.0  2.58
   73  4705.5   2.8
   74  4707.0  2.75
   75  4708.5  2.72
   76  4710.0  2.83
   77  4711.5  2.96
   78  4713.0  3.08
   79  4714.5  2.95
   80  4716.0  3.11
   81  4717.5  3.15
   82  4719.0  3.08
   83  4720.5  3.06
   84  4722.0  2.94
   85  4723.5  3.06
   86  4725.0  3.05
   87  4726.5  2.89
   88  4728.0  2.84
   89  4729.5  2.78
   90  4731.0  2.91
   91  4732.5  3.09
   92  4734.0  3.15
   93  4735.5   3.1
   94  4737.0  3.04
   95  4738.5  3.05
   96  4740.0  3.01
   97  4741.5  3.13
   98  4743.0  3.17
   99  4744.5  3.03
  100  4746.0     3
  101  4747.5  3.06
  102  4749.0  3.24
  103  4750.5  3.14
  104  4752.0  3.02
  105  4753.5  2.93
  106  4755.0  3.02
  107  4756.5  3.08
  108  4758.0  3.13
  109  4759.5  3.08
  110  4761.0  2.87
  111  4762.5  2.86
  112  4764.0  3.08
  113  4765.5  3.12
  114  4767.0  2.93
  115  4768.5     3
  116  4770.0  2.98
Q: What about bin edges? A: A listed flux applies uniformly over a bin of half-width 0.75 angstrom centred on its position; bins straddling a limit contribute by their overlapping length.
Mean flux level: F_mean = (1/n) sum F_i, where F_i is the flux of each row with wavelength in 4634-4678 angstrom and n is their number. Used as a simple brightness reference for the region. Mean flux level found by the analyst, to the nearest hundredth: 2.89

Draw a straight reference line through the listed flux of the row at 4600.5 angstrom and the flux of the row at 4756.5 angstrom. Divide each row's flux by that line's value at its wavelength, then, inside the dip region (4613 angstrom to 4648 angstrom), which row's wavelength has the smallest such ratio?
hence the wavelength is 4647.0 angstrom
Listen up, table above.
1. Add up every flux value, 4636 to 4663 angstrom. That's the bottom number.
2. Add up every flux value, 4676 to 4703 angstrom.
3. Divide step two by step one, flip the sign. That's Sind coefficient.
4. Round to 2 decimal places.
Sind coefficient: -0.97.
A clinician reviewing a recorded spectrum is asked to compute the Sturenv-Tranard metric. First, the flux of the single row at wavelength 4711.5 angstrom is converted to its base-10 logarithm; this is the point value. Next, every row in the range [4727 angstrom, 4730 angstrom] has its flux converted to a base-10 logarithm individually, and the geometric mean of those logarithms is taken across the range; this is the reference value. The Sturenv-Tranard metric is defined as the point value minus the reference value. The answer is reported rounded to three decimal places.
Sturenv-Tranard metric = 0.023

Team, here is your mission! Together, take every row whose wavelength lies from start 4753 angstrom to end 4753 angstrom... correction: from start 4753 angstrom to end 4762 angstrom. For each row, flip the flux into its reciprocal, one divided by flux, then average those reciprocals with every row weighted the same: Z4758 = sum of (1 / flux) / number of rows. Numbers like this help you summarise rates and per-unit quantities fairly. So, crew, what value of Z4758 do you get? 0.332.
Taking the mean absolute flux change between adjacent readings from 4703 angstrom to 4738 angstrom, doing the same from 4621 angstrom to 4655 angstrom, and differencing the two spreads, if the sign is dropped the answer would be 0.037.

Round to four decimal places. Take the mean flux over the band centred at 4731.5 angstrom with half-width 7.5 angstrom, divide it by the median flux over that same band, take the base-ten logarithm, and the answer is -0.0079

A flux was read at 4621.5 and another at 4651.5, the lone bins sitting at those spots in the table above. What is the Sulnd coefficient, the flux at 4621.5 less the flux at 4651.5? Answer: 0.24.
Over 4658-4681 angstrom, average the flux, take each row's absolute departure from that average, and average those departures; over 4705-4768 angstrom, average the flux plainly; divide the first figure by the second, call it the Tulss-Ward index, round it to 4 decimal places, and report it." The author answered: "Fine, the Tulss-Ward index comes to 0.0314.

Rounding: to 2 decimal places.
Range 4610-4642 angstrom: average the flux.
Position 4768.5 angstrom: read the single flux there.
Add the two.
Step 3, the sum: 6.13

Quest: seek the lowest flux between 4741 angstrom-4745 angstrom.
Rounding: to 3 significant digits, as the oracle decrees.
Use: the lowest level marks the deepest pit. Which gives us 3.03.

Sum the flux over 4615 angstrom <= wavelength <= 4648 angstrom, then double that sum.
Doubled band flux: 135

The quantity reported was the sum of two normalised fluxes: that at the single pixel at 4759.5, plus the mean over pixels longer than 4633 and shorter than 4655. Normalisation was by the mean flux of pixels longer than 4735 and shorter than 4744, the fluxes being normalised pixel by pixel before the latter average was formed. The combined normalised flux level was 1.95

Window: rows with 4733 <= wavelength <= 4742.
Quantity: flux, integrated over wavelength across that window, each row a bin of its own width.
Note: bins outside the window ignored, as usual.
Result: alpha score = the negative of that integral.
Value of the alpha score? -28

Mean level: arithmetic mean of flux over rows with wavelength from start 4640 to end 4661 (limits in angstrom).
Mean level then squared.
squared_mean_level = 8.53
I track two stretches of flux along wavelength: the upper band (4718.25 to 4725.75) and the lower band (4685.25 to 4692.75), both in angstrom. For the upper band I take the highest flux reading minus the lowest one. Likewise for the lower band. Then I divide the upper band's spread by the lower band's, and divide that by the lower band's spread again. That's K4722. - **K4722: 6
